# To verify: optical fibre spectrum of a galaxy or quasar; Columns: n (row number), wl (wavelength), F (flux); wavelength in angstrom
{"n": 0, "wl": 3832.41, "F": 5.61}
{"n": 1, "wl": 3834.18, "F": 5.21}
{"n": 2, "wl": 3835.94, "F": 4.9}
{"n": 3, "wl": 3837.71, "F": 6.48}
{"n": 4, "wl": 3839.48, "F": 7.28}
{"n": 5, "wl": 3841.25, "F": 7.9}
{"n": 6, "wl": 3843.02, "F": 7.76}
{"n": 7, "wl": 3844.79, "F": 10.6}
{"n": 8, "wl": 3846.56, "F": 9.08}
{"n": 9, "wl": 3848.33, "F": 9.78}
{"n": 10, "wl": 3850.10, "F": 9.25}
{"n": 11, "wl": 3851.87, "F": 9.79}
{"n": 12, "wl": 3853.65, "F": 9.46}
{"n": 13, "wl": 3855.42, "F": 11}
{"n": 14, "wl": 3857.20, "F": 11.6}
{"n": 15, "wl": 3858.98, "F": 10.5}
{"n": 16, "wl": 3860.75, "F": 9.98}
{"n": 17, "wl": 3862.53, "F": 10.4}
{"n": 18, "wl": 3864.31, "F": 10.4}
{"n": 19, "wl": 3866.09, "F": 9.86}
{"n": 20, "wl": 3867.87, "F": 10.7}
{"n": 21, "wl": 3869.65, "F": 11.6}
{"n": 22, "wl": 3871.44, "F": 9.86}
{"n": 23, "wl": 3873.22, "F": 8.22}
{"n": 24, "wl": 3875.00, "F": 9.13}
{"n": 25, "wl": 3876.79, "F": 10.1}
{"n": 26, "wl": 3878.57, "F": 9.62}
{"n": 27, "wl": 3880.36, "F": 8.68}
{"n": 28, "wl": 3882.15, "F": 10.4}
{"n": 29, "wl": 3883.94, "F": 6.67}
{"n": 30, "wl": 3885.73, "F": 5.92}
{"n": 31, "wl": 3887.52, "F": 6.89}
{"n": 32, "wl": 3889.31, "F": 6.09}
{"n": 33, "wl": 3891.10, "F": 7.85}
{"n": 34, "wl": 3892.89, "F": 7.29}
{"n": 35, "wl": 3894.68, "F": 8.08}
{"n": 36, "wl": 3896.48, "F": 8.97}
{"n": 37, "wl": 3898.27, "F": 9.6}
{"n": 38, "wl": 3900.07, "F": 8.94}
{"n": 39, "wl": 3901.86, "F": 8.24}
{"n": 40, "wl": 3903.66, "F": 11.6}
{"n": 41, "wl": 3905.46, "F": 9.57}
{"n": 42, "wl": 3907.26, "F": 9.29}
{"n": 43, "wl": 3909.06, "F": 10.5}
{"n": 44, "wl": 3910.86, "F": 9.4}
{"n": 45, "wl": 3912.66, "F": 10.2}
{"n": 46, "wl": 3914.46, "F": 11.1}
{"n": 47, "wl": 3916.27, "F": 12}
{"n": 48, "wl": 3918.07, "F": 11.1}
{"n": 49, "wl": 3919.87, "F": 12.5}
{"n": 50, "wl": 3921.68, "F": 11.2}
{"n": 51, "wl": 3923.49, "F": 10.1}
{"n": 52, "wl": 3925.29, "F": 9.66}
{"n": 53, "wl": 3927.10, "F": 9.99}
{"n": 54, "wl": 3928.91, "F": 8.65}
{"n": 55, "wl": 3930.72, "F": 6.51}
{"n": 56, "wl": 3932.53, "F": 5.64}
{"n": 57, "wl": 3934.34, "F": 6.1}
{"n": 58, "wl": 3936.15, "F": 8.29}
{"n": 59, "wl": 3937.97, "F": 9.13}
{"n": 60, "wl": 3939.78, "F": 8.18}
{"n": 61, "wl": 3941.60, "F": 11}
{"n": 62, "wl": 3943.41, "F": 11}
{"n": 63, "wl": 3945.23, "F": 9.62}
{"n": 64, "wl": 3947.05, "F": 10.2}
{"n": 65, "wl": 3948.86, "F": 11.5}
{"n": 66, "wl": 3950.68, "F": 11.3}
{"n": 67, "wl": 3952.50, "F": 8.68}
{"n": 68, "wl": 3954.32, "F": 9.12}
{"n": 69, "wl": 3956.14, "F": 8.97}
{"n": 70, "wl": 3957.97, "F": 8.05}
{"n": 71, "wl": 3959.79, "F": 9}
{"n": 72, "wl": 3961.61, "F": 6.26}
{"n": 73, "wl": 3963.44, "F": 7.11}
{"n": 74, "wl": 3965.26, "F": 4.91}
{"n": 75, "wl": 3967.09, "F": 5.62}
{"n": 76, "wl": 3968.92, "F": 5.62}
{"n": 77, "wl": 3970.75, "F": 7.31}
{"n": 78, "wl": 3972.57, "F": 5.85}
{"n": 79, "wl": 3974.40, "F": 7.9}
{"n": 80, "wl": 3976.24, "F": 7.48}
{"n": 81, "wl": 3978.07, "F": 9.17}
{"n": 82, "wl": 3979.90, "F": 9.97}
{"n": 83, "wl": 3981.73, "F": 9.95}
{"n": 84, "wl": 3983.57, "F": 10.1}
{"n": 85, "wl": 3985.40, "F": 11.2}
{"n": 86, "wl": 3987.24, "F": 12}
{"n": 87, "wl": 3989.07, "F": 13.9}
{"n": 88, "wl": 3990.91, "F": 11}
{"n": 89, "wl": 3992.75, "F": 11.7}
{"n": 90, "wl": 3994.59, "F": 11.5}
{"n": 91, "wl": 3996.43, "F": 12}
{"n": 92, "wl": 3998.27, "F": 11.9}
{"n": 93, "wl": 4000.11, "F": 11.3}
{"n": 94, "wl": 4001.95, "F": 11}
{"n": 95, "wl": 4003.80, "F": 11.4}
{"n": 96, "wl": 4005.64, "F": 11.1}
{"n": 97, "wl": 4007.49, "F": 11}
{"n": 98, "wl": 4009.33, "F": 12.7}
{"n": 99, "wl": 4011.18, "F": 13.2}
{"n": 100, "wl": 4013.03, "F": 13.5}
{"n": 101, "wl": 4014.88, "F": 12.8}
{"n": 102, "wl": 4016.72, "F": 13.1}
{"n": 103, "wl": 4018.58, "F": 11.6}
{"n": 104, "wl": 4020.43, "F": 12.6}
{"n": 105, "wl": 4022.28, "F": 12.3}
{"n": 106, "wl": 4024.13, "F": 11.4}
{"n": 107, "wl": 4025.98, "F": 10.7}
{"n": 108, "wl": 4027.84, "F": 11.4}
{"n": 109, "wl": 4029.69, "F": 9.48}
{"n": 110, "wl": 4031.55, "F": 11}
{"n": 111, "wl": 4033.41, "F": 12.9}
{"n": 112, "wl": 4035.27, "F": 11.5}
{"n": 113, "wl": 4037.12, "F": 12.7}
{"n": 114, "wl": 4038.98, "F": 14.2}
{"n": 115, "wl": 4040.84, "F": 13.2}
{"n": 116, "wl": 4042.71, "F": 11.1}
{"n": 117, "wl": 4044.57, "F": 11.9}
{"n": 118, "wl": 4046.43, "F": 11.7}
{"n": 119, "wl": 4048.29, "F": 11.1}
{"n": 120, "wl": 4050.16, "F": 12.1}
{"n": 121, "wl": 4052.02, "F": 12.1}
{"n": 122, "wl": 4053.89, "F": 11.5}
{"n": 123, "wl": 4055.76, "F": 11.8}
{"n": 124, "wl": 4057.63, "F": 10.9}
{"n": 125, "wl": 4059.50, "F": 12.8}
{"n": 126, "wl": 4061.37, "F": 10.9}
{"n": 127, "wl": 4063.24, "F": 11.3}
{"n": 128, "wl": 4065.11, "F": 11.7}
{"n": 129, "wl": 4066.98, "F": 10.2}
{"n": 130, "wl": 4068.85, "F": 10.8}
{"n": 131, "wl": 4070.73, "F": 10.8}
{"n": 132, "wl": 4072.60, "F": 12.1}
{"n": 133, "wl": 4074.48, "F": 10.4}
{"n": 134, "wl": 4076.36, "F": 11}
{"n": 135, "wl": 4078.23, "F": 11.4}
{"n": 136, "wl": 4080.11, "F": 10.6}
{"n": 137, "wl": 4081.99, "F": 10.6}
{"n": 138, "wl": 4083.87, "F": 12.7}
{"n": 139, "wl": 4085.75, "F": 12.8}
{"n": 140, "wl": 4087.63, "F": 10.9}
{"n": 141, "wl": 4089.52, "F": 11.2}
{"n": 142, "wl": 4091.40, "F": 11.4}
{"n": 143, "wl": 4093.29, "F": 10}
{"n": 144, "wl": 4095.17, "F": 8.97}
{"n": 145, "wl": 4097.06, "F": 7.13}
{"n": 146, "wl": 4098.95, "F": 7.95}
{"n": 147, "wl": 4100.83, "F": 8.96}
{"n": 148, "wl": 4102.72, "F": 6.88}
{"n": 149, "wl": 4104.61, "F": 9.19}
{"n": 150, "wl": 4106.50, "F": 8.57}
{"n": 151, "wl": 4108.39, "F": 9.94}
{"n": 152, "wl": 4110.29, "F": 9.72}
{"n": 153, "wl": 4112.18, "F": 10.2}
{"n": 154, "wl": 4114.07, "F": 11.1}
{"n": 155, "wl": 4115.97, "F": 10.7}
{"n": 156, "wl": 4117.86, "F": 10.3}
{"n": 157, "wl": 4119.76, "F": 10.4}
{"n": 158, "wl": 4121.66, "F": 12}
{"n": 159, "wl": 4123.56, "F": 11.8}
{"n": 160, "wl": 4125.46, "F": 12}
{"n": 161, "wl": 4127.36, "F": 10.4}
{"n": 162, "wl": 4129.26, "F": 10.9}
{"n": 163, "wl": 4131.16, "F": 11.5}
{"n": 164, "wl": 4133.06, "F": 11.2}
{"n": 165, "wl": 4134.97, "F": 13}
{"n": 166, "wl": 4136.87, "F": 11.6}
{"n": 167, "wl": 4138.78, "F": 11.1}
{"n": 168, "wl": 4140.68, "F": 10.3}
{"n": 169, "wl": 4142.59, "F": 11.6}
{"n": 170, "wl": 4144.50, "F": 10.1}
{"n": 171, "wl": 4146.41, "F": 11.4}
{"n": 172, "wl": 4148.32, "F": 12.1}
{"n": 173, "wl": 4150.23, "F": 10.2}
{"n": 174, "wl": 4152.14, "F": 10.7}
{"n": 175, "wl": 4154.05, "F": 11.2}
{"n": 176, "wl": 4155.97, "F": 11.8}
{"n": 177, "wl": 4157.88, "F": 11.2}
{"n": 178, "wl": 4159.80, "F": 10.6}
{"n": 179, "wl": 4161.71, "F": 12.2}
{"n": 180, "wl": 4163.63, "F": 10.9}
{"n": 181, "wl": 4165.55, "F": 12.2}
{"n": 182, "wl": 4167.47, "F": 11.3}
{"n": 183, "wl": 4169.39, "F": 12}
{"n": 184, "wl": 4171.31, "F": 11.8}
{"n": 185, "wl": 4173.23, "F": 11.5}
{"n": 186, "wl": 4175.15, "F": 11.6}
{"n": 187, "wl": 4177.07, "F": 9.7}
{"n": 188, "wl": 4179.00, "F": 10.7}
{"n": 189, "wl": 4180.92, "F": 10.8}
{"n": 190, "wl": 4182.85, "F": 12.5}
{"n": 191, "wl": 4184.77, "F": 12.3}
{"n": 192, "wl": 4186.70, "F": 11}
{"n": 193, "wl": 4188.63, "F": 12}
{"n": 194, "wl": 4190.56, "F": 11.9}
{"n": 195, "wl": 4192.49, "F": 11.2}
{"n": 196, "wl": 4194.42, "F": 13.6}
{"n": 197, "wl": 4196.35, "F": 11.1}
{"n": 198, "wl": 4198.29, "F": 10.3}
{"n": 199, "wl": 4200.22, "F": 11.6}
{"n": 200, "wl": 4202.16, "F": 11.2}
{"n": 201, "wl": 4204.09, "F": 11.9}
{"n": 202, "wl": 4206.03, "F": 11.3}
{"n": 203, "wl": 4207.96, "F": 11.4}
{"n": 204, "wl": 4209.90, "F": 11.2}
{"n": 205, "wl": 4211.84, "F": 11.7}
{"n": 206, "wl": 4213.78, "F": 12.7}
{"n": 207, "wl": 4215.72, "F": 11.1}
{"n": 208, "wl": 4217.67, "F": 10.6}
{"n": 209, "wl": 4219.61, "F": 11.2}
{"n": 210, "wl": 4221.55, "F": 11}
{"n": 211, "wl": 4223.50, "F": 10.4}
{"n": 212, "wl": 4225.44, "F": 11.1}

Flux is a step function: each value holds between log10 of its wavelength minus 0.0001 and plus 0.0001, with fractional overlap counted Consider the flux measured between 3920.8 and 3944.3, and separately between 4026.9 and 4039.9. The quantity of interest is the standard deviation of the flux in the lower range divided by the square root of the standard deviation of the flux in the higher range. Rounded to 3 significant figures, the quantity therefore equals 1.52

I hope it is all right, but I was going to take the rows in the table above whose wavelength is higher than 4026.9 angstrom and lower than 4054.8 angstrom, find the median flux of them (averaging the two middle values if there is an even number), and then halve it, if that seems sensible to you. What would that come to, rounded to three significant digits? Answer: 5.85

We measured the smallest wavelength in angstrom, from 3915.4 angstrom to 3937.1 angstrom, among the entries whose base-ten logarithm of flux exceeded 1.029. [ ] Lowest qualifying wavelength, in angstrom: 3916.27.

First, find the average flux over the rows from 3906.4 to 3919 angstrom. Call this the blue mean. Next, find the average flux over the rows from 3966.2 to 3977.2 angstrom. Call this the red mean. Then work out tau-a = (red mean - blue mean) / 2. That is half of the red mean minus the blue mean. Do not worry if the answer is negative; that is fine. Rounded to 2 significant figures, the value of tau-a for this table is -1.9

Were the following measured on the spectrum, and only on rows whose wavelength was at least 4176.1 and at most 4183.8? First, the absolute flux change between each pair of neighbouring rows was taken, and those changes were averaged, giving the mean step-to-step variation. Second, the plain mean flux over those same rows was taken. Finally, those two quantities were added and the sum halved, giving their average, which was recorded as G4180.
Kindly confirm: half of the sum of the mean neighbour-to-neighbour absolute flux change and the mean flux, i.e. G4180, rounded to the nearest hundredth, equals 5.93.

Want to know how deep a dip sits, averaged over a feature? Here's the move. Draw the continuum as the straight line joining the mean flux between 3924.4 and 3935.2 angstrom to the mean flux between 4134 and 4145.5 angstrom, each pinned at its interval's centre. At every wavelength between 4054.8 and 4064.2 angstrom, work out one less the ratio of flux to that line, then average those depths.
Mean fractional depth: -0.16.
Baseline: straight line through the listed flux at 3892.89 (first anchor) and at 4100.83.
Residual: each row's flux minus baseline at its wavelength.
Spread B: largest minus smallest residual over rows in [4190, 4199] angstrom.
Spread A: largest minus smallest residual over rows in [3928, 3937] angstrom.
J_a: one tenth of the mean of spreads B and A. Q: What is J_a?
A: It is 0.32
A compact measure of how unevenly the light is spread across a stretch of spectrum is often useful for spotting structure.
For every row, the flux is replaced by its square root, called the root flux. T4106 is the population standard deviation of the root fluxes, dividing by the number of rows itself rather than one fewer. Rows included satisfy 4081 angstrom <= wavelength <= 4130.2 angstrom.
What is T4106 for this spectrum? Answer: 0.24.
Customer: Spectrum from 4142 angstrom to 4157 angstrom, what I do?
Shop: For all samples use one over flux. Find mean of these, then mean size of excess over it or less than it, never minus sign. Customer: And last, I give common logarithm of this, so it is -2.3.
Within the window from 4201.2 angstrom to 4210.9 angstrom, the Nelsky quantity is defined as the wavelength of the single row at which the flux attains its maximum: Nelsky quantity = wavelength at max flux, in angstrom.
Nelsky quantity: 4204.09 angstrom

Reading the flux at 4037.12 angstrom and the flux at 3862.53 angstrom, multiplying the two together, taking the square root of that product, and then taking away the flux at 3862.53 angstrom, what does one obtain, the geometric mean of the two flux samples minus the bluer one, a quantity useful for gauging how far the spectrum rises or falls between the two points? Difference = 1.1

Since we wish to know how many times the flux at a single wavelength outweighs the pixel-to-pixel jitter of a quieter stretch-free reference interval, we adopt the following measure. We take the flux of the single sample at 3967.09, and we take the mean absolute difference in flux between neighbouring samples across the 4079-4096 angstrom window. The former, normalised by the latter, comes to 6.4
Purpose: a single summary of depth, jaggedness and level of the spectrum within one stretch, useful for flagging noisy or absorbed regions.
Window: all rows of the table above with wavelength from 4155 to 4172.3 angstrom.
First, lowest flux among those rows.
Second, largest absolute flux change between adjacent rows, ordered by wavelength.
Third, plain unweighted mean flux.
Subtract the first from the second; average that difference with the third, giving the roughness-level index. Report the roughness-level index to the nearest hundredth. 1.28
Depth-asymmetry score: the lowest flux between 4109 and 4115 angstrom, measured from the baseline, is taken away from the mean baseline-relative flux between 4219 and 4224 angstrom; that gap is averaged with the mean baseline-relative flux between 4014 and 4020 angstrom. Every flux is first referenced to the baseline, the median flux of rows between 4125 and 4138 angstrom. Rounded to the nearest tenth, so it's 1.1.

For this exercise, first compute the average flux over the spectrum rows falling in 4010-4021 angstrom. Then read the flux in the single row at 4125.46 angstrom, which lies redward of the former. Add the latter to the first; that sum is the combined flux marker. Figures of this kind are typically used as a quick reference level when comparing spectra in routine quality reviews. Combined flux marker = 24.8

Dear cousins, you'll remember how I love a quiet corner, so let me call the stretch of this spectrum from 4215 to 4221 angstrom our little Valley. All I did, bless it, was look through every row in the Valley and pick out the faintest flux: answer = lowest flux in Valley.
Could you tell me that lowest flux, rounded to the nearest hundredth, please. 10.60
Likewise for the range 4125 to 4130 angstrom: 10.40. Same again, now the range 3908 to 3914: 9.40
